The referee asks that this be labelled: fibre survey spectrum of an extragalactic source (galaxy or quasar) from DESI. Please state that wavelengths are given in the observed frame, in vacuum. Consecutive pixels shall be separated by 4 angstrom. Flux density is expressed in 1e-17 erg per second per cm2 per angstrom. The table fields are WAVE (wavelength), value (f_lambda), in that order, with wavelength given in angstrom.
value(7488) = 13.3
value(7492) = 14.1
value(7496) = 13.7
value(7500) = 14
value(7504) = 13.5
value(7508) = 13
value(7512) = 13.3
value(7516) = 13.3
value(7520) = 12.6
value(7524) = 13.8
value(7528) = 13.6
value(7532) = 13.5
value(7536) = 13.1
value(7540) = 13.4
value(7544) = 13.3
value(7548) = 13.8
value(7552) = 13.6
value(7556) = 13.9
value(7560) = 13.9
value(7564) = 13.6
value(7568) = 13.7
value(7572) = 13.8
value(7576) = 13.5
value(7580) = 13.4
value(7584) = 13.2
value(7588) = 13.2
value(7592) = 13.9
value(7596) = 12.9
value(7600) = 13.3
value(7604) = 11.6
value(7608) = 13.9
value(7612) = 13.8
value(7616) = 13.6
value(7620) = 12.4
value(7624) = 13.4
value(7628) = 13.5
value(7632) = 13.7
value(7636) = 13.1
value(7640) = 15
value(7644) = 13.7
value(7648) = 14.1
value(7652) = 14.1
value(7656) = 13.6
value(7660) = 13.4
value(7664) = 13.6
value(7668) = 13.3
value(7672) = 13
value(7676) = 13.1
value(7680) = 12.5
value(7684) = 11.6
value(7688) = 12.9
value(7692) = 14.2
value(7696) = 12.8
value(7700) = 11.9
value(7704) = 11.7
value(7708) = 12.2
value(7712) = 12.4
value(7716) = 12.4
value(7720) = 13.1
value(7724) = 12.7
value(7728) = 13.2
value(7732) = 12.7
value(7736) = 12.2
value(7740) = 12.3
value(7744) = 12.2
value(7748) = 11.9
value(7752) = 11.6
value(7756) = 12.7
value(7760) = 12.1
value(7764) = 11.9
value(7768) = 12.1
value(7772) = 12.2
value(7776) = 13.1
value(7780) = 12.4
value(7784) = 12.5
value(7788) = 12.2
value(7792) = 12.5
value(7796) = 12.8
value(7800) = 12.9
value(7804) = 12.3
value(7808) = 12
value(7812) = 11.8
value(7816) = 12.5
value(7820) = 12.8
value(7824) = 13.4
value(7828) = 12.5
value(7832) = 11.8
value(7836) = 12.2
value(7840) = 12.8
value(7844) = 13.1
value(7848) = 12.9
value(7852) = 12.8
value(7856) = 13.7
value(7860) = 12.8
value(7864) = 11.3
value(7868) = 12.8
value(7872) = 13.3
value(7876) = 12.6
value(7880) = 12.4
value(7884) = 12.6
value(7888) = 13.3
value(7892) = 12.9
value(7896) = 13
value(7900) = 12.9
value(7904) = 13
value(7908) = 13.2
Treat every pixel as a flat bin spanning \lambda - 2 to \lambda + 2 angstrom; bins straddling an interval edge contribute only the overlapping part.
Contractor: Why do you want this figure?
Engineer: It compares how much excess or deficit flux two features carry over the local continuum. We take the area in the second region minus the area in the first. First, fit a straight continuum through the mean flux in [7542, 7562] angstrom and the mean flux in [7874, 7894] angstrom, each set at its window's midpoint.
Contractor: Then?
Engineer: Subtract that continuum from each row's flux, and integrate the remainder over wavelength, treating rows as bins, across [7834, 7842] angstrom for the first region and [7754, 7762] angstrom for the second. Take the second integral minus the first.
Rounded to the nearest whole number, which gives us -3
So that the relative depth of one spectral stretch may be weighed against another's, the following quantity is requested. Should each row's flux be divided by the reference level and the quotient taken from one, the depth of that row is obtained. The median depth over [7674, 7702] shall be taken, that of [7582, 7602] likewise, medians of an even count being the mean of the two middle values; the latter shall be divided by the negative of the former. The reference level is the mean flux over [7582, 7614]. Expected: -0.06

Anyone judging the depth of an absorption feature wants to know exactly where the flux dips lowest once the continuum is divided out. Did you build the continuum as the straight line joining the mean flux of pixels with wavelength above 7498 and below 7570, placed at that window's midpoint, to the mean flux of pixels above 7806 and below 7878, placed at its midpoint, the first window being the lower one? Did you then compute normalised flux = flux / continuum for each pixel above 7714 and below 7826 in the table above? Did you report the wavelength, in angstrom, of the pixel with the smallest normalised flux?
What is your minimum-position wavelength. 7752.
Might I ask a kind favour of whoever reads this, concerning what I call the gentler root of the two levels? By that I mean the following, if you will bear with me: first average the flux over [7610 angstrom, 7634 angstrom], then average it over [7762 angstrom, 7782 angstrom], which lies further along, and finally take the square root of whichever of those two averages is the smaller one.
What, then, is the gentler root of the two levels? 3.51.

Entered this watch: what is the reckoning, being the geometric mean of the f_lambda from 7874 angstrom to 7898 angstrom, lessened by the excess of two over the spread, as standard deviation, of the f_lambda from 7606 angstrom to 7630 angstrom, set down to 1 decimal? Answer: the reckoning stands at 11.3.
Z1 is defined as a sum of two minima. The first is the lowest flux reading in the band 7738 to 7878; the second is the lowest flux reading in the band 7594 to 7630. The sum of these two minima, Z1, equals 22.9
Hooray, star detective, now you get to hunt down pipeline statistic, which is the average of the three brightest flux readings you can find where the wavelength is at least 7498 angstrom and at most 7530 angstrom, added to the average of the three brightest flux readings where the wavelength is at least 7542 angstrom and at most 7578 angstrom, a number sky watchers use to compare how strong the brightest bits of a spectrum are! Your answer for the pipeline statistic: 27.7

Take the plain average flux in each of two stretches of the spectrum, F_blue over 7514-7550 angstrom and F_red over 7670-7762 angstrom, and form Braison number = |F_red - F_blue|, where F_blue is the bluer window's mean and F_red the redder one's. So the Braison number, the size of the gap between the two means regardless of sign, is 0.88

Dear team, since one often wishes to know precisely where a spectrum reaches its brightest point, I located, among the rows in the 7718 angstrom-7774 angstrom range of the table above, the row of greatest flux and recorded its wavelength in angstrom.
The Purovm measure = 7728 angstrom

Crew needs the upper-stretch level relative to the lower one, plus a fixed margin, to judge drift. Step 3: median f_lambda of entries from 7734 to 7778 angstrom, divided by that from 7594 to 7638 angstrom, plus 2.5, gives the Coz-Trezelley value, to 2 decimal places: 3.41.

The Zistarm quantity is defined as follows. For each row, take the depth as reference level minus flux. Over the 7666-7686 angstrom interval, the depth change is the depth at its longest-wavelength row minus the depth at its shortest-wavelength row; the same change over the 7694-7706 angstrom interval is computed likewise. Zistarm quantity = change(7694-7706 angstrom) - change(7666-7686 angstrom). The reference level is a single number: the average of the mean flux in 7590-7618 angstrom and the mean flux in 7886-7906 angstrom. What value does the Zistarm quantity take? -0.60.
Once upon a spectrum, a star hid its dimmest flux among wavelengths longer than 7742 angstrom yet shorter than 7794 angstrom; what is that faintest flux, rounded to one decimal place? 11.6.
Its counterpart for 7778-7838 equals 11.8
